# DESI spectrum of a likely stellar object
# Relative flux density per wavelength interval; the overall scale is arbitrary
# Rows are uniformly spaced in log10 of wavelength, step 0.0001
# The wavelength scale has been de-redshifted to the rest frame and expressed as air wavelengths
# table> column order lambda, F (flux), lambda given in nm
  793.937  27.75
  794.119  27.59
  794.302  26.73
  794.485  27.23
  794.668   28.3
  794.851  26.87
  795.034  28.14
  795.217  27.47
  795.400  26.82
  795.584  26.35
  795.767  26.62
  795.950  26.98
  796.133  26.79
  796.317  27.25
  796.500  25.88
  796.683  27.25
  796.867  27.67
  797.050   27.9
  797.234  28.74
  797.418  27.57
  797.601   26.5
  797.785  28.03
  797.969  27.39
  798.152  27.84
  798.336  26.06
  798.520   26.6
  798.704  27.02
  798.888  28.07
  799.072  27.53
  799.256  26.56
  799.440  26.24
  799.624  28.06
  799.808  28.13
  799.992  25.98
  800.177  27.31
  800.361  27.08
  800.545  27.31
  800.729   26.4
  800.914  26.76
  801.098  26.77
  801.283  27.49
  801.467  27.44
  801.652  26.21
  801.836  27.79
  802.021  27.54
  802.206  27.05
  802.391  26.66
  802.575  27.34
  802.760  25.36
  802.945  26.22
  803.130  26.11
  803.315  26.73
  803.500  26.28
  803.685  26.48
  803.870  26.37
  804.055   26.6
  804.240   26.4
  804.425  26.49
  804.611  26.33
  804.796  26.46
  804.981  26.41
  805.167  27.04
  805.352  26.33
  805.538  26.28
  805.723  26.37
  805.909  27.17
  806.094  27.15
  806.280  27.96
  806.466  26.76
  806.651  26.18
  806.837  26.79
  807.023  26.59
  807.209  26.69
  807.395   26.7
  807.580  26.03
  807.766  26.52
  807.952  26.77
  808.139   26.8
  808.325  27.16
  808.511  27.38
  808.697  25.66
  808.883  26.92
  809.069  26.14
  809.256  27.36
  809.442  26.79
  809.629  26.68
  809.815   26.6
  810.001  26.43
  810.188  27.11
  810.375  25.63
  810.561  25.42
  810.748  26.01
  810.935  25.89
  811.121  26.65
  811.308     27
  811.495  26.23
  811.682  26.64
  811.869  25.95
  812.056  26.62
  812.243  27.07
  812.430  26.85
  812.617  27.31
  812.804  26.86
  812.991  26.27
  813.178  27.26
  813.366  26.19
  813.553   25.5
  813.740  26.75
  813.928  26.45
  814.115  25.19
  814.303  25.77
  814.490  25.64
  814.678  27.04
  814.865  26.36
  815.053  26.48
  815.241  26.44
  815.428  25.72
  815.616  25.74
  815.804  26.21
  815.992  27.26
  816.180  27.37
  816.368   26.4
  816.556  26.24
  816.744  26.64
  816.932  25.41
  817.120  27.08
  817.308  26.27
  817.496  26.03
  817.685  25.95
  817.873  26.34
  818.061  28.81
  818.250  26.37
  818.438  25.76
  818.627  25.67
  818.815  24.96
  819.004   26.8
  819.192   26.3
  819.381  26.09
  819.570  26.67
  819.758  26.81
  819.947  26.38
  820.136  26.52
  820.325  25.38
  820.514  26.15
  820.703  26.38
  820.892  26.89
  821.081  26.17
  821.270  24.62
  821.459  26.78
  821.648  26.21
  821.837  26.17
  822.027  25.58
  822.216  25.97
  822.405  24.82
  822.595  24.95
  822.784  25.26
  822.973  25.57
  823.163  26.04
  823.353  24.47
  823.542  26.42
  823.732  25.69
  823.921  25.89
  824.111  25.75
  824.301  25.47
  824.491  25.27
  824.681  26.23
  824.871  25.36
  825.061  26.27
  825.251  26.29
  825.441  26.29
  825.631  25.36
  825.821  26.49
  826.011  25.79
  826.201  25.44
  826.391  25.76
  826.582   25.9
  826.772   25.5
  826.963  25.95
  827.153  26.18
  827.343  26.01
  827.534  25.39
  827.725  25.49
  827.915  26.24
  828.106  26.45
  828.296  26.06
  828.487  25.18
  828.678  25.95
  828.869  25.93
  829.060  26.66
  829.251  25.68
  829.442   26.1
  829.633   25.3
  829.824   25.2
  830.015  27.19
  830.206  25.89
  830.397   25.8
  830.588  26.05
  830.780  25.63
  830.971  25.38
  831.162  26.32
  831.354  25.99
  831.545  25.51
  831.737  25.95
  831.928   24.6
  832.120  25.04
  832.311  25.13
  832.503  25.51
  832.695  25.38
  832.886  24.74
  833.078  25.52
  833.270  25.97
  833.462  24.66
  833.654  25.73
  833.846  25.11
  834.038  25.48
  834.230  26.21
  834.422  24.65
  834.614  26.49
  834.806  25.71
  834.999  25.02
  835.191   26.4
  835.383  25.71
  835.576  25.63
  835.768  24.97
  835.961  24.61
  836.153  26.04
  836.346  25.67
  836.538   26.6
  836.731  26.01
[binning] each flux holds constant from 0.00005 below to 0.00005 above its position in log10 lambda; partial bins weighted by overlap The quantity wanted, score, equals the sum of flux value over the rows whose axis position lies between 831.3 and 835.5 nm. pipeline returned 561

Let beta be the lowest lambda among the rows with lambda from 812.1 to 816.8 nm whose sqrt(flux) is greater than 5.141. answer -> 812.243 nm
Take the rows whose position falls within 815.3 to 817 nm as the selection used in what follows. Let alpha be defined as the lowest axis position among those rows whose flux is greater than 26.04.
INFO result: 815.804 nm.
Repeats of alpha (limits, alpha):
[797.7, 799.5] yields 797.785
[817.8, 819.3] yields 817.873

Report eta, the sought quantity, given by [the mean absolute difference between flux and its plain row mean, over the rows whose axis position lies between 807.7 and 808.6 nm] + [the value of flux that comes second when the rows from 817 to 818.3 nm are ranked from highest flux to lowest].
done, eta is 27.4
